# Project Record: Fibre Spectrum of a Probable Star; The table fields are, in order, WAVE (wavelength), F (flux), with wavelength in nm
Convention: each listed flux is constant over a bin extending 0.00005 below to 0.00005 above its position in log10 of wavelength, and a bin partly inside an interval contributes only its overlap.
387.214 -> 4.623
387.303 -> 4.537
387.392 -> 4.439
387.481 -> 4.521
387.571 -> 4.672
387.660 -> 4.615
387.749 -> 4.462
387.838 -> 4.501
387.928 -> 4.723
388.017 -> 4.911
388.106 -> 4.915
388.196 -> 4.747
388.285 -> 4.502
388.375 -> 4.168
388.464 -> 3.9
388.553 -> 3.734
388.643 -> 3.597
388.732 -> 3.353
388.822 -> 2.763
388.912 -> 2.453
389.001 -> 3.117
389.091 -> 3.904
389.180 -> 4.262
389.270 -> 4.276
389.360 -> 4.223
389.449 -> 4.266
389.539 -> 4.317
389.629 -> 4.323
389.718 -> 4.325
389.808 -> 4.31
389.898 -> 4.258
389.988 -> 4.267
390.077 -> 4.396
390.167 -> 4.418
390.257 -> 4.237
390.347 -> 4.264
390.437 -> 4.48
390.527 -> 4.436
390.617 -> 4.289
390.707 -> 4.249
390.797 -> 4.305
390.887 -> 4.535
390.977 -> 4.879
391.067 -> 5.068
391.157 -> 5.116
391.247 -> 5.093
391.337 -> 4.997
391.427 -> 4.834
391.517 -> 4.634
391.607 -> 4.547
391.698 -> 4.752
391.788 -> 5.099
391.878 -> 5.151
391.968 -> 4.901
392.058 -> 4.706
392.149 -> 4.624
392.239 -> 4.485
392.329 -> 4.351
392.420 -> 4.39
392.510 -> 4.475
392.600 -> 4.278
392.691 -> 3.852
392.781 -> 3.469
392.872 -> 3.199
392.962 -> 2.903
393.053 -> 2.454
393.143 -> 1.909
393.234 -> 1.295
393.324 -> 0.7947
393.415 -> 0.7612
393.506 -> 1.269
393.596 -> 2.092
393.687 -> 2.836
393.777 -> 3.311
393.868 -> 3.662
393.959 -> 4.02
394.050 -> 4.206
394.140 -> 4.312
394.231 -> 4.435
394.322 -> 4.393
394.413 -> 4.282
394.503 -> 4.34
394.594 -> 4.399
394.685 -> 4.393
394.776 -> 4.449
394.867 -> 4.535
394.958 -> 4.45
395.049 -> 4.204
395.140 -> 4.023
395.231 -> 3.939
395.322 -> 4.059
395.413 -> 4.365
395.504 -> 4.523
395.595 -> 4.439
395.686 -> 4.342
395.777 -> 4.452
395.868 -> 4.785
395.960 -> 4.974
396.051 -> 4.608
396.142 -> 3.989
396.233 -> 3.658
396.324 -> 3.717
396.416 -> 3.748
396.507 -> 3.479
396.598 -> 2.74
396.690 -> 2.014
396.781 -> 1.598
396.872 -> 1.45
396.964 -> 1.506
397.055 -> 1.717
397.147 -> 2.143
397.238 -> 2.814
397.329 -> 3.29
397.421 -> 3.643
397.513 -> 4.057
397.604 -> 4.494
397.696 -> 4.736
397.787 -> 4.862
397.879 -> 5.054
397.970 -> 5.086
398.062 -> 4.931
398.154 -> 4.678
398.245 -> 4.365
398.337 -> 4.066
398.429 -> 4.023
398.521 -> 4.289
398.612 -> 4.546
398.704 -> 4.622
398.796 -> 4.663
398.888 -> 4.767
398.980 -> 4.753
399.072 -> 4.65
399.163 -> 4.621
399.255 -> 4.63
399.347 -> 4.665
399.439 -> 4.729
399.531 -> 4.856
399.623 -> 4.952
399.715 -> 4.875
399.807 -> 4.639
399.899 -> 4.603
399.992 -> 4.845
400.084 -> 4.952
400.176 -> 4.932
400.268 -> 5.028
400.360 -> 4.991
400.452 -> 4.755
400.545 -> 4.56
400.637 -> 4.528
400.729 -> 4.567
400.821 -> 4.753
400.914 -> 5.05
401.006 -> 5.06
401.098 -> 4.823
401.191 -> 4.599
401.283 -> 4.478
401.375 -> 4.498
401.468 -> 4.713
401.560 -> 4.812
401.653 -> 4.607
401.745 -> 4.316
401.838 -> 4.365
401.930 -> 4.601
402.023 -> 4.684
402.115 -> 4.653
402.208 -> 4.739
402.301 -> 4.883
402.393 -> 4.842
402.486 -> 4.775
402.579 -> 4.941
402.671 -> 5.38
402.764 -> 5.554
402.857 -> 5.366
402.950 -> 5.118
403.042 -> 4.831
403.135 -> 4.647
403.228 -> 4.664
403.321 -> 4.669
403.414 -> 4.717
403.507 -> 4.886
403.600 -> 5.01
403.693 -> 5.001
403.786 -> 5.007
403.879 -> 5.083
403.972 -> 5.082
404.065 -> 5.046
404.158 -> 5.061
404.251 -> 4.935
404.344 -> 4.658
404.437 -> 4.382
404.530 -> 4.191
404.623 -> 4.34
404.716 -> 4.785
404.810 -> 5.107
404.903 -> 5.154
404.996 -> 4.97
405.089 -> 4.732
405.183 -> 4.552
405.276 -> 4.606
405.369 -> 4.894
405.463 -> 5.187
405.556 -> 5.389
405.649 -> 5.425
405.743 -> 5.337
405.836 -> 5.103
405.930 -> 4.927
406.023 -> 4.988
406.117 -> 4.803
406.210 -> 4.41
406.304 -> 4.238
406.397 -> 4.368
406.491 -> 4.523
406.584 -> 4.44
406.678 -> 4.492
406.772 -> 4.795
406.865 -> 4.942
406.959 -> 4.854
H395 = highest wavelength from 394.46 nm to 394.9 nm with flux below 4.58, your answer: 394.867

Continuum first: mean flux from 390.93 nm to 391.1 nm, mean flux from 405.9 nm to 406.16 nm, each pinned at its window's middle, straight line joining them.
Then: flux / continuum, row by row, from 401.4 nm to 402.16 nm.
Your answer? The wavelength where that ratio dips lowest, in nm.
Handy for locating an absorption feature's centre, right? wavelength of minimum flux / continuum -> 401.745 nm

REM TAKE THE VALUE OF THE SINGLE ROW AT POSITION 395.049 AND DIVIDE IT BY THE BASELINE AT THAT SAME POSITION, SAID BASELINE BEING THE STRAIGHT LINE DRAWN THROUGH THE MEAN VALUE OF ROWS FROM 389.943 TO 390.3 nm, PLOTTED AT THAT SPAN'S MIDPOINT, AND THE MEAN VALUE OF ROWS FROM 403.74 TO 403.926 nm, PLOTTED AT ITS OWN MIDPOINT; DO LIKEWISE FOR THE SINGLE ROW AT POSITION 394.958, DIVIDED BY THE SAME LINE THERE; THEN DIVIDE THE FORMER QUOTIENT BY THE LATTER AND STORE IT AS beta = 0.94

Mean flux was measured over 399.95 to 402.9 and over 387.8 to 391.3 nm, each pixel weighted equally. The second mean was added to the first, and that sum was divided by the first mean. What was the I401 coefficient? 1.89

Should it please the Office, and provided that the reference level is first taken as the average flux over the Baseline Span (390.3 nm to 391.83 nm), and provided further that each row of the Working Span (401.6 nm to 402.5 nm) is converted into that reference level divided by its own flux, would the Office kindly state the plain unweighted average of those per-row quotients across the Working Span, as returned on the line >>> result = 1.01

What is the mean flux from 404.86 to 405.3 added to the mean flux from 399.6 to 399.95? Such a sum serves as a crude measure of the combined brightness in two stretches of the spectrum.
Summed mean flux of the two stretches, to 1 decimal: 9.6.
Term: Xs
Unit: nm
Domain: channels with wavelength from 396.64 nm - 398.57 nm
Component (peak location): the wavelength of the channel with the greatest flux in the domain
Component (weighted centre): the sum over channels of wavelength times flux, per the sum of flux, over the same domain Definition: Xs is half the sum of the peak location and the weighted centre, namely 397.87 nm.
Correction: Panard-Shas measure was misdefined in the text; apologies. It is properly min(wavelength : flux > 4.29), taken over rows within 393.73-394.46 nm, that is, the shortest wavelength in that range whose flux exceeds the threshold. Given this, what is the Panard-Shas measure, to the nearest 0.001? 394.140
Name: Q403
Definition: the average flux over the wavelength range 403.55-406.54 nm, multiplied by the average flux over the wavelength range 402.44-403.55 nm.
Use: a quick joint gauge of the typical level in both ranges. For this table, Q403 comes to 24.1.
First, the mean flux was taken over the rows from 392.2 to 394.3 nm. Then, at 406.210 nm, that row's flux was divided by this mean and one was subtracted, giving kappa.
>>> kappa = 0.39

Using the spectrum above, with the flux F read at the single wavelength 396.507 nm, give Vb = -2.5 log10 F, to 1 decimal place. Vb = -1.4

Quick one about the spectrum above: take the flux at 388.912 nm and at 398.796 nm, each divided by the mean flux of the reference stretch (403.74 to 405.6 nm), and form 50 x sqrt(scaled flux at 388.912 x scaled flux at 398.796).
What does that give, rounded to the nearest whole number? 35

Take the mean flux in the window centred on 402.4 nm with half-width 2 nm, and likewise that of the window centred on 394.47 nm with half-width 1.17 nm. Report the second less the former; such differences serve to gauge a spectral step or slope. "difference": -1.1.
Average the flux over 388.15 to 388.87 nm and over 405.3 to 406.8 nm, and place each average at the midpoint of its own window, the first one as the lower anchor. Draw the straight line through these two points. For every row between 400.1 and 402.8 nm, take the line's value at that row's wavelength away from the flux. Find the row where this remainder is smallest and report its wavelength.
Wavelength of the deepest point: 401.745 nm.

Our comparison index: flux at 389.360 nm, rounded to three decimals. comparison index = 4.223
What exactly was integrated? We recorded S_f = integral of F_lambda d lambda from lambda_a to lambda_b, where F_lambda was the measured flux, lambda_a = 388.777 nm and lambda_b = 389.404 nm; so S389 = 2.24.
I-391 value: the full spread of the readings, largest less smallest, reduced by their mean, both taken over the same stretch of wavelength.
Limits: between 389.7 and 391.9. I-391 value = -3.7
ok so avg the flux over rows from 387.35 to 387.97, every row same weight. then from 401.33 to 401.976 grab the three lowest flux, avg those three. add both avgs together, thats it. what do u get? 8.95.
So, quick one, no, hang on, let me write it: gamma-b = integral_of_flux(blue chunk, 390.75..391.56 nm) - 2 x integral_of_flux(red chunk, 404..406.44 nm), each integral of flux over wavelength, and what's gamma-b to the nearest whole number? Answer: -20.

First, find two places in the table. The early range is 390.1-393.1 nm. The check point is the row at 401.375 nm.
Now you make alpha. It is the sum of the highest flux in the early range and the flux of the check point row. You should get 9.65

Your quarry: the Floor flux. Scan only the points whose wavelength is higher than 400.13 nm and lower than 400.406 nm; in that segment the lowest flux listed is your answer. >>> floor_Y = 4.932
